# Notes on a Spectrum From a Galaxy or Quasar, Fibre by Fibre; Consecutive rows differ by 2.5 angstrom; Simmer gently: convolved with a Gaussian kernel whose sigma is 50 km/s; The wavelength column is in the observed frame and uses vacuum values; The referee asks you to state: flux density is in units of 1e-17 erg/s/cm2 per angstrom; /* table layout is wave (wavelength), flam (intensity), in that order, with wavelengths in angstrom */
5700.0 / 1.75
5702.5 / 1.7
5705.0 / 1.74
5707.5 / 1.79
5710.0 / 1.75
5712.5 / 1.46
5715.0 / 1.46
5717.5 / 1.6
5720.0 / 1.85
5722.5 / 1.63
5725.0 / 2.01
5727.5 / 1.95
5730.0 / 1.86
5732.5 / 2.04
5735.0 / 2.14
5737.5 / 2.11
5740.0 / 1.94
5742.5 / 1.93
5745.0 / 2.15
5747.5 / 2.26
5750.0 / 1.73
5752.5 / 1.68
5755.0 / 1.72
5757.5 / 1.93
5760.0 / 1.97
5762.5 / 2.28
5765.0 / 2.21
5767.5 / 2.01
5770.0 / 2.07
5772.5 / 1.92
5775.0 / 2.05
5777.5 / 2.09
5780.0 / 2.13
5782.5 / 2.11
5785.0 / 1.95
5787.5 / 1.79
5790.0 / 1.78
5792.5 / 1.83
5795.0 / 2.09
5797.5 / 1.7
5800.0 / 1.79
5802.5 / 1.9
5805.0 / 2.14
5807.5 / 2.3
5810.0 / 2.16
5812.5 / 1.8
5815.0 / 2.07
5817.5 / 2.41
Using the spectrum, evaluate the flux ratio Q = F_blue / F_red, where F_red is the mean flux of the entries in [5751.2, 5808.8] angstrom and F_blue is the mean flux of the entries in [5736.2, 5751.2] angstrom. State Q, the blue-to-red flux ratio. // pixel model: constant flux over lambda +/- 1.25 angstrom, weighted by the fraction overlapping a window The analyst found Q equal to 1.02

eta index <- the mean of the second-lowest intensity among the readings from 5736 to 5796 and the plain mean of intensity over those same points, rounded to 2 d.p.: 1.85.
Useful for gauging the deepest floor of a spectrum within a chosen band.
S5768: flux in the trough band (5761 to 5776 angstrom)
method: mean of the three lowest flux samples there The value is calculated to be 1.99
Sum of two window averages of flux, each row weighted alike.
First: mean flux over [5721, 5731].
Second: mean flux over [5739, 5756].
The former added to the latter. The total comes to 3.78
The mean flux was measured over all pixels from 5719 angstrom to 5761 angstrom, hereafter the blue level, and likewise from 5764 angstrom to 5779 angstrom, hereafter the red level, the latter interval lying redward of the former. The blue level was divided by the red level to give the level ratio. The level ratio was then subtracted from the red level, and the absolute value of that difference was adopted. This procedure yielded 1.12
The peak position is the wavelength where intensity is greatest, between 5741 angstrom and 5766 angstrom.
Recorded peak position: 5762.5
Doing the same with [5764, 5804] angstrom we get 5765.0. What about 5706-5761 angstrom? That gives 5747.5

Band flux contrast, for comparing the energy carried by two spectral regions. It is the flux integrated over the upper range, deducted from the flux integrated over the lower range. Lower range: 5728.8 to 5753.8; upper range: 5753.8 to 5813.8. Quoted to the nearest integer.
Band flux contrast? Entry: -70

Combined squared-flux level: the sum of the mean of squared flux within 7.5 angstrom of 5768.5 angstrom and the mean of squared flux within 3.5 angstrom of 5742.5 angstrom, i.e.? 8.4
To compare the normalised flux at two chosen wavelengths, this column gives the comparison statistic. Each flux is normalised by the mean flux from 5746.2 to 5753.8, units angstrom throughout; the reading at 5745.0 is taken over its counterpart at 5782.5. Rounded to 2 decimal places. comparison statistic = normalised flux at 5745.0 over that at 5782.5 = 1.02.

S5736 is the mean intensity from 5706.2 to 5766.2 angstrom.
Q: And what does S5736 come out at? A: 1.89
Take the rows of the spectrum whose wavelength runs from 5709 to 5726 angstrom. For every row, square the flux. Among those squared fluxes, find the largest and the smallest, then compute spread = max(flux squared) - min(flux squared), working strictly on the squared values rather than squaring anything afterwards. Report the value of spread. 1.9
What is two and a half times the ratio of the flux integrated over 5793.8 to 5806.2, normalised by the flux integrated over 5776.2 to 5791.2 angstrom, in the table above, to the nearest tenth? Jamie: 2.0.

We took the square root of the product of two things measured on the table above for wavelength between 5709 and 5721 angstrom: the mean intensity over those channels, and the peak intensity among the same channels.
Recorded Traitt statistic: 1.73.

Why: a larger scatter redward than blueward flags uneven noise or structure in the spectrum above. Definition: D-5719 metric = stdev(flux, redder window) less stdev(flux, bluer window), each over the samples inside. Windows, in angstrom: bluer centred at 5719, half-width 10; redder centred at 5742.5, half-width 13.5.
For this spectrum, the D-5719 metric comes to -0.01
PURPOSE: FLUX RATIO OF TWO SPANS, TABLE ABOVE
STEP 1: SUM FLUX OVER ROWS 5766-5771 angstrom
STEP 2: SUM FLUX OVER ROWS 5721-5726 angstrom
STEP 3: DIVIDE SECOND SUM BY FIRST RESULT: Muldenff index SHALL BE 0.89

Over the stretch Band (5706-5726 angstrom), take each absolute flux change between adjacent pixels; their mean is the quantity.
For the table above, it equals 0.19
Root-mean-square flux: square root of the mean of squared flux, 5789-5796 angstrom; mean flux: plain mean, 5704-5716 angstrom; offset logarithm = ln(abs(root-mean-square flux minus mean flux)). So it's -1.33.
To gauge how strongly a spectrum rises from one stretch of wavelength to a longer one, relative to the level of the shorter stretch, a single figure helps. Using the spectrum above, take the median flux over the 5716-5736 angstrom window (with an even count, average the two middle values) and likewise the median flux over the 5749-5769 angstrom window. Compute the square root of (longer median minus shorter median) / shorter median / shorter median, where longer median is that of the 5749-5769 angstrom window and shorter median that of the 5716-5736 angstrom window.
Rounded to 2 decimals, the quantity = 0.11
